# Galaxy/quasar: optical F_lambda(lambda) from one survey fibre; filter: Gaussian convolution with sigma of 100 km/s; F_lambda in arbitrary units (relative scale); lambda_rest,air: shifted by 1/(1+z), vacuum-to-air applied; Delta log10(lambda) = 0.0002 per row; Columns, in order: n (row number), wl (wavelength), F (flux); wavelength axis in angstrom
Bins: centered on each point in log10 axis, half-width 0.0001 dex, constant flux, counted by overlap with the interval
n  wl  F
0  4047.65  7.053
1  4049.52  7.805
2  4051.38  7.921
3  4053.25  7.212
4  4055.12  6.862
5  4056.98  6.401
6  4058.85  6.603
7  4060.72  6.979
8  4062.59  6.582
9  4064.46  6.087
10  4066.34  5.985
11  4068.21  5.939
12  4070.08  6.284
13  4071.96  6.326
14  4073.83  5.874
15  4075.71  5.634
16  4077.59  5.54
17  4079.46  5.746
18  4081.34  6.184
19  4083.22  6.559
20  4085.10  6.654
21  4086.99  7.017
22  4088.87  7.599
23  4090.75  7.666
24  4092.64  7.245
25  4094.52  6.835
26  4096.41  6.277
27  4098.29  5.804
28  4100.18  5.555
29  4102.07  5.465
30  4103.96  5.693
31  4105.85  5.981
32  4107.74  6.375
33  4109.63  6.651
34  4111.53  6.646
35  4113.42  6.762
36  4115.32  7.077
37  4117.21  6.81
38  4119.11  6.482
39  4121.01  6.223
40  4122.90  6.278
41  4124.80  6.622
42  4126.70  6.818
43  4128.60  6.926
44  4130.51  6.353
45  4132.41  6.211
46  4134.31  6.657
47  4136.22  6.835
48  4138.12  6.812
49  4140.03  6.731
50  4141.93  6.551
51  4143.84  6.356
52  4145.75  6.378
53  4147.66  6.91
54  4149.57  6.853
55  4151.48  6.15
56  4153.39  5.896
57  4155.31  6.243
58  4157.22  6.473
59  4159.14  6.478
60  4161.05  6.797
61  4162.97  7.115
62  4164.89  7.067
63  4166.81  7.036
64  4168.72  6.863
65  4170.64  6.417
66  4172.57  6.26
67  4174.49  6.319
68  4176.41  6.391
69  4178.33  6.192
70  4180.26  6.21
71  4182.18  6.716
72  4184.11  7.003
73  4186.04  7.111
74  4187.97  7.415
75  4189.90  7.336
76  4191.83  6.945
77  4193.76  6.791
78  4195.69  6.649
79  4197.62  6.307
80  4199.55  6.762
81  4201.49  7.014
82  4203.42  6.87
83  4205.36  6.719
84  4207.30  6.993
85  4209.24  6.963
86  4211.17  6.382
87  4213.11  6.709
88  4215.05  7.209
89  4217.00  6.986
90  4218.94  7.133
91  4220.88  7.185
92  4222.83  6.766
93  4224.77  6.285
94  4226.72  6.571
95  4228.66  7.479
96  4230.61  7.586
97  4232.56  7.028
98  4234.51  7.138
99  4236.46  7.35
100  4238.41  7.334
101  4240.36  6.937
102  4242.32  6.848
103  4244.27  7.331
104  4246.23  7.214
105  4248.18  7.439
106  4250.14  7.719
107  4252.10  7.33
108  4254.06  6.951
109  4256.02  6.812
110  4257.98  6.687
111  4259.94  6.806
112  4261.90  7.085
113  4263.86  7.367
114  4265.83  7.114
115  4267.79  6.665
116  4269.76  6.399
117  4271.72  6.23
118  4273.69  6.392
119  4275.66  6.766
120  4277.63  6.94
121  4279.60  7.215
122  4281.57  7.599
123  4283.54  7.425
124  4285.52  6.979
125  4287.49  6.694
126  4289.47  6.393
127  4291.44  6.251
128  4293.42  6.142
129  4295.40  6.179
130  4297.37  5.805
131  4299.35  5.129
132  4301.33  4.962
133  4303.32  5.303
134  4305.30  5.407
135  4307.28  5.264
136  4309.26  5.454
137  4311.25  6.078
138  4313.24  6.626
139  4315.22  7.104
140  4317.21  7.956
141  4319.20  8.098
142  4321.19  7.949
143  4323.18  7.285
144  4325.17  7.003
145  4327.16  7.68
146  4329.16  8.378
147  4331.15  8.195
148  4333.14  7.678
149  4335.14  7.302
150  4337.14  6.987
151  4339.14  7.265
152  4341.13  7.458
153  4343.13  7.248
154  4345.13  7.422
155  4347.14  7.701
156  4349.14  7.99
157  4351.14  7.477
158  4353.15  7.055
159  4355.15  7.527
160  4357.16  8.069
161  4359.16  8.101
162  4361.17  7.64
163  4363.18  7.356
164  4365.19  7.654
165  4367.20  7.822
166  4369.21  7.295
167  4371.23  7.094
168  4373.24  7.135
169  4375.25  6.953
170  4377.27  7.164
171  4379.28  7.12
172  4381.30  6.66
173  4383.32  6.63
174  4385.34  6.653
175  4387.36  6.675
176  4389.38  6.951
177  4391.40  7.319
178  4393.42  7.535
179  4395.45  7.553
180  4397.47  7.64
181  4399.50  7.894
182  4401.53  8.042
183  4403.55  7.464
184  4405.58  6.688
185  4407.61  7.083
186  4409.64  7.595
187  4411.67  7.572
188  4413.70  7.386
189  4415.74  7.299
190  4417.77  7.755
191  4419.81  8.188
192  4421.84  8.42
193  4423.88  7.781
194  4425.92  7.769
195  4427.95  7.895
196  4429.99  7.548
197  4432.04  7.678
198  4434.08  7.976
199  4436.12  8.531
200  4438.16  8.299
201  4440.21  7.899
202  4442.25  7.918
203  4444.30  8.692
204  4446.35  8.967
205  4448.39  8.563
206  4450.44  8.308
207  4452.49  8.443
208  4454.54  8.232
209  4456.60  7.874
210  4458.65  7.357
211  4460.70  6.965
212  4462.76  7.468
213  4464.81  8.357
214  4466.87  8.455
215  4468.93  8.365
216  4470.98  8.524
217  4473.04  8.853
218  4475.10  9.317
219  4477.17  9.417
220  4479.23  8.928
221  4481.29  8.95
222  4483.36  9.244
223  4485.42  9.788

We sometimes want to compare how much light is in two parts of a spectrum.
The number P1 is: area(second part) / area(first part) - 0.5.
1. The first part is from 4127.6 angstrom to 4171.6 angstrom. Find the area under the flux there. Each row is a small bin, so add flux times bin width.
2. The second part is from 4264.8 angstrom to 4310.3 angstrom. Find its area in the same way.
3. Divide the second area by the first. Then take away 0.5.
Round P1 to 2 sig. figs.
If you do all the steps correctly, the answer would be 0.48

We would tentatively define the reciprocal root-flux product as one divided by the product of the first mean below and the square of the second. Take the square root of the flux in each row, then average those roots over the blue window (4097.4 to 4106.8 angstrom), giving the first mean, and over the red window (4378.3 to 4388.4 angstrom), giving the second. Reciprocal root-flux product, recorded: 0.062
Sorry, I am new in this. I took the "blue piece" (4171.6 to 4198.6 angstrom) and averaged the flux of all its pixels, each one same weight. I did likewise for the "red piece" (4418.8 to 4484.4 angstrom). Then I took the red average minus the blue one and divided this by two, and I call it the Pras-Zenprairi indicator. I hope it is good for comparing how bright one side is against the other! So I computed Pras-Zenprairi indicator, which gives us 0.80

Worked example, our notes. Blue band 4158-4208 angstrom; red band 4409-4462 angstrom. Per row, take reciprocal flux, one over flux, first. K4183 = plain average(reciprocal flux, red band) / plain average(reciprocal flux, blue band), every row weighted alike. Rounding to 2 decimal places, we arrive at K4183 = 0.85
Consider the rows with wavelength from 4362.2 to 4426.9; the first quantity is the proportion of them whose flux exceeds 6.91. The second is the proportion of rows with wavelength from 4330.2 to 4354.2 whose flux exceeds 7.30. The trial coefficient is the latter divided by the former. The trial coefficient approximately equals 0.79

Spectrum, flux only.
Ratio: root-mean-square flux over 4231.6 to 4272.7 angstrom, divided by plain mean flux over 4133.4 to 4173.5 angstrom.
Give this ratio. 1.07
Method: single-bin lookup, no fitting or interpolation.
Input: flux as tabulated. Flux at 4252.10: 7.33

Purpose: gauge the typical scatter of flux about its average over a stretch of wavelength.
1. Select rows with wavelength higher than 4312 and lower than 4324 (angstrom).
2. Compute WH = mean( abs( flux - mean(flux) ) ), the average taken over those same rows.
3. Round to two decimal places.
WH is 0.50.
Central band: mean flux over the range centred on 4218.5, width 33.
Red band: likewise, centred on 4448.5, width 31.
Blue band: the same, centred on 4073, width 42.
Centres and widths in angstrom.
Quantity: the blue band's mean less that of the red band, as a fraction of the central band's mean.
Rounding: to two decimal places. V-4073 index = -0.23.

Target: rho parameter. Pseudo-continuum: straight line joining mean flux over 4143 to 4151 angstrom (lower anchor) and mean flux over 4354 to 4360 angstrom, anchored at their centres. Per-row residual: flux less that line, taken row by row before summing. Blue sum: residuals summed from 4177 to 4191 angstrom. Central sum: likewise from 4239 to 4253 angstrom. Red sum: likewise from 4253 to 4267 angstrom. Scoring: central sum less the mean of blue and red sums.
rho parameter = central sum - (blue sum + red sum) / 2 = 1.4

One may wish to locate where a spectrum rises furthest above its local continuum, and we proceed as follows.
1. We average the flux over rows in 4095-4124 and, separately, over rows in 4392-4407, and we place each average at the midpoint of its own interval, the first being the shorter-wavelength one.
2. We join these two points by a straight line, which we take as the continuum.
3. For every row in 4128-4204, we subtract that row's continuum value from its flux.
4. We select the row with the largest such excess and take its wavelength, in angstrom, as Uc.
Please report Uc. 4187.97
